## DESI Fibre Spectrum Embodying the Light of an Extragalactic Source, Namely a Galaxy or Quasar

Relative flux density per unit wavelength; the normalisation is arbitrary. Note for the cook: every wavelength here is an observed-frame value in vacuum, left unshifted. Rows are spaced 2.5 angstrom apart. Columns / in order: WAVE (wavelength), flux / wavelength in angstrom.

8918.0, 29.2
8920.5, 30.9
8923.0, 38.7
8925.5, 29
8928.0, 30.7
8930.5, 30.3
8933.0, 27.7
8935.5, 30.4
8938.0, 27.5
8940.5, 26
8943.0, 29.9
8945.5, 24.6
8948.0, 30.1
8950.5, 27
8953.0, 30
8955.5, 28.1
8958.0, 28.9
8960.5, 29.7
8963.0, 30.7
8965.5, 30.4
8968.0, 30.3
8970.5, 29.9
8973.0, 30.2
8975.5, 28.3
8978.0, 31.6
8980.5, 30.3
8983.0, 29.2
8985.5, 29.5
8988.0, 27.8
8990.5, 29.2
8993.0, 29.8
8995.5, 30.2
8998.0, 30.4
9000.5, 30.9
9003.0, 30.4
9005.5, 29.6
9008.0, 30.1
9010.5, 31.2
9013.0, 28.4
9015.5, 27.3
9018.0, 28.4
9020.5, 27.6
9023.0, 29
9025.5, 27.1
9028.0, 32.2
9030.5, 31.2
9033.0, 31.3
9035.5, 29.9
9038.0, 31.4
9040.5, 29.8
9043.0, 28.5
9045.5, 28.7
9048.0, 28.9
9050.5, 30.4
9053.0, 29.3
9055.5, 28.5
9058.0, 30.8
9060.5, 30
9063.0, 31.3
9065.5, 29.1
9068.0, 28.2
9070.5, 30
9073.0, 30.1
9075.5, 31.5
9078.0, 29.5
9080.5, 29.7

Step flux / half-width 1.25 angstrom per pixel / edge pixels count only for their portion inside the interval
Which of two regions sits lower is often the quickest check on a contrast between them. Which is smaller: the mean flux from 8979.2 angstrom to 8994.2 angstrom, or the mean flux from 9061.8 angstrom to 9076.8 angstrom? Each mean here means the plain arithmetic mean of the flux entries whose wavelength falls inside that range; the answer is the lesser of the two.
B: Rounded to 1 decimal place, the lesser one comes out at 29.3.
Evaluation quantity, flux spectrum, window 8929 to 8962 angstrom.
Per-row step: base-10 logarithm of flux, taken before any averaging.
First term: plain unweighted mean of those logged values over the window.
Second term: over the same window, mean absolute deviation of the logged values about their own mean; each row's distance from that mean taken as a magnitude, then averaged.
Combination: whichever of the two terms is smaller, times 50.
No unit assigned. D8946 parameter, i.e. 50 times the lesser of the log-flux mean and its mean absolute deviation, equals 1.2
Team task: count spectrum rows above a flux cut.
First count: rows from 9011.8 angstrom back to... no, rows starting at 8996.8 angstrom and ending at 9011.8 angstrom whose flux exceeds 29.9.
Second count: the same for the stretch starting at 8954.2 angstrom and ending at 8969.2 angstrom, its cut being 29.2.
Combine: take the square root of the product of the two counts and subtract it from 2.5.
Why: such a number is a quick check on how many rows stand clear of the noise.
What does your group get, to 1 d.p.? -2.0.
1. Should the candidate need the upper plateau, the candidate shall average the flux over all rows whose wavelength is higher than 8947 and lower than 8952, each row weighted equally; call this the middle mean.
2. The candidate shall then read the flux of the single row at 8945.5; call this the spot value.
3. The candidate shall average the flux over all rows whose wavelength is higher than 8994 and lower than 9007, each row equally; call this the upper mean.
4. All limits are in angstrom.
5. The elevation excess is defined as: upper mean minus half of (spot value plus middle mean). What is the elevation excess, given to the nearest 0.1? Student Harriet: 3.7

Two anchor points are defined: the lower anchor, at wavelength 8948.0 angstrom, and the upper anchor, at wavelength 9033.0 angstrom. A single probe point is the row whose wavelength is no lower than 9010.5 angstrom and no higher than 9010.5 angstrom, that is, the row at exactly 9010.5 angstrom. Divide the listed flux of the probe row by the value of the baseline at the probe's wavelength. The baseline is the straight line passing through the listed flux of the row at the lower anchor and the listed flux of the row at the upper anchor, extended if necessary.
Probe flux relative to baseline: 1.01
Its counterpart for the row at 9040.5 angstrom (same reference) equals 0.95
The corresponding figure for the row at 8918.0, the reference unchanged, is 0.98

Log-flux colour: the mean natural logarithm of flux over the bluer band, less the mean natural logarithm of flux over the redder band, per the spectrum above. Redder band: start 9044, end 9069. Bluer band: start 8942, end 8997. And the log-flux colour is -0.007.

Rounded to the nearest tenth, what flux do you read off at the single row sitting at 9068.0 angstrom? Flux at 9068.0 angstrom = 28.2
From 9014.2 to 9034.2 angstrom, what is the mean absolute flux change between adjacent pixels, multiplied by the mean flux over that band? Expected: 48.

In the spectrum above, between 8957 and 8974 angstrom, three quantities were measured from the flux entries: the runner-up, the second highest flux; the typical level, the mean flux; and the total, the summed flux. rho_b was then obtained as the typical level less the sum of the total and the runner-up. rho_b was -210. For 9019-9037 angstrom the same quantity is -210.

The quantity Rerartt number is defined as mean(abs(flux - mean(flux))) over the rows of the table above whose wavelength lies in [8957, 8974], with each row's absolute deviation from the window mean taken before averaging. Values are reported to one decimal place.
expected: 0.4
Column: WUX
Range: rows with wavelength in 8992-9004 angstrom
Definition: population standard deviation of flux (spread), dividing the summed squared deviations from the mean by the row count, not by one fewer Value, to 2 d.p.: 0.36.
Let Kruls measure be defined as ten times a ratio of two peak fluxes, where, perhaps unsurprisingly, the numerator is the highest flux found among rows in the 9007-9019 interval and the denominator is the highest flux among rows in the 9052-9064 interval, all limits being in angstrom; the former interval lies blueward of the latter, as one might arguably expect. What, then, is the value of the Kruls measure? 9.97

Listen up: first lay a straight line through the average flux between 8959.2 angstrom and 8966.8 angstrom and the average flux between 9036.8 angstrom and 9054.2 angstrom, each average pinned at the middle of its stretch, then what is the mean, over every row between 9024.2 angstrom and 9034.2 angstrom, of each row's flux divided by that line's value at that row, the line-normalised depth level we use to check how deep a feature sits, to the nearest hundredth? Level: 1.02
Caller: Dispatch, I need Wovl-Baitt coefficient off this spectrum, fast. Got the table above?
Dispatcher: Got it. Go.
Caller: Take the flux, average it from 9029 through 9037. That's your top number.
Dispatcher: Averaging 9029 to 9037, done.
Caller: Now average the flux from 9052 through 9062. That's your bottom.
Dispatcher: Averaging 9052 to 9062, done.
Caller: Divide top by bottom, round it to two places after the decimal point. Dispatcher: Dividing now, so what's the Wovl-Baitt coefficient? 1.04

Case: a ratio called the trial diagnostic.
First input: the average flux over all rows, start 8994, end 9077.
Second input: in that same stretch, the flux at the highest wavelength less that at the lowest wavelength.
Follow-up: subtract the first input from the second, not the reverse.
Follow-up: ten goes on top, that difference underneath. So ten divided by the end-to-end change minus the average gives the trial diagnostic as -0.352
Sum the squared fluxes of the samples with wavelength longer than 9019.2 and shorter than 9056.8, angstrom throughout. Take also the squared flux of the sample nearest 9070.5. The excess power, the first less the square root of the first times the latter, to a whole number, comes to 9720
